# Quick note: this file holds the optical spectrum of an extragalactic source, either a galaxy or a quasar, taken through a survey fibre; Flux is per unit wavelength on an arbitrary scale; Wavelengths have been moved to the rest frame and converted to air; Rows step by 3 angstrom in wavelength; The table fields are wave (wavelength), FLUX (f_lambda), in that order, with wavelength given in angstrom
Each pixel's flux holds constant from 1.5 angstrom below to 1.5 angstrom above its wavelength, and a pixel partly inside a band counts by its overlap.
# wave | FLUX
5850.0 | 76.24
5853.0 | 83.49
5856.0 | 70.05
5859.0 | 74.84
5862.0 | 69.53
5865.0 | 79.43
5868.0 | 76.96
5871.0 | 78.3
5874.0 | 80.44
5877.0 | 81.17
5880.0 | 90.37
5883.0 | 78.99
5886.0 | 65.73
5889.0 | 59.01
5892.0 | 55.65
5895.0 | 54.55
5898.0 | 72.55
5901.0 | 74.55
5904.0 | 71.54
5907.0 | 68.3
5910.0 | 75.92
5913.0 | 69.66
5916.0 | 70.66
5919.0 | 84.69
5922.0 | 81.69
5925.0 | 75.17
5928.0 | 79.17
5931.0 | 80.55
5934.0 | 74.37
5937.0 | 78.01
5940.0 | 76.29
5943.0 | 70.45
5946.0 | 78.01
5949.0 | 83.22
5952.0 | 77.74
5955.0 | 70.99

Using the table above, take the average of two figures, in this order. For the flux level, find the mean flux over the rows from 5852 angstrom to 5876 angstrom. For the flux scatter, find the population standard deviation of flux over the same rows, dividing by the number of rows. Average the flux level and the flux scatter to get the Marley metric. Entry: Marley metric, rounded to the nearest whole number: 41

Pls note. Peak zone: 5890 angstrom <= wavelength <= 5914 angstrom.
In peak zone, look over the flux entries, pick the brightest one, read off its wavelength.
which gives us 5910.0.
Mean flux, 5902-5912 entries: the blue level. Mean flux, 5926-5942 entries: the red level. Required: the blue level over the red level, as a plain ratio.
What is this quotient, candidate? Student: 0.93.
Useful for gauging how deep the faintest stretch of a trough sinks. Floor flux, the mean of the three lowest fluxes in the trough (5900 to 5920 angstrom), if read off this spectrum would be 70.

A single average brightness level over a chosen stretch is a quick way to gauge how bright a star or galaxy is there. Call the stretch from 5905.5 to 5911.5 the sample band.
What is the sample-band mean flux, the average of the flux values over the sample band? 72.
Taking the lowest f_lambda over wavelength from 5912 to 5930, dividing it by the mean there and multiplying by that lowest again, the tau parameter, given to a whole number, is 63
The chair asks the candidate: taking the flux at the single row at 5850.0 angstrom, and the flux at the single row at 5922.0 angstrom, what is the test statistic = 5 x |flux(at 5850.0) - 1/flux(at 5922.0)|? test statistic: 381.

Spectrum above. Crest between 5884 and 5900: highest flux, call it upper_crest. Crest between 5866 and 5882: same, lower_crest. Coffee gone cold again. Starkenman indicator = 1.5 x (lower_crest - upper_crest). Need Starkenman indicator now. 27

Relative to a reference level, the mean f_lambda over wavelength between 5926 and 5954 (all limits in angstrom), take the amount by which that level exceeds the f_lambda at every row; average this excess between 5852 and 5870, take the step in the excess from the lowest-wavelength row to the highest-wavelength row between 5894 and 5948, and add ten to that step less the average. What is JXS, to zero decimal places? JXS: -15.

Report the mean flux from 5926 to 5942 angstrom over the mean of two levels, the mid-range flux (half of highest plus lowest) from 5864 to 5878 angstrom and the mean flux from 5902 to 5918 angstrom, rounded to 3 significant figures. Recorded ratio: 1.03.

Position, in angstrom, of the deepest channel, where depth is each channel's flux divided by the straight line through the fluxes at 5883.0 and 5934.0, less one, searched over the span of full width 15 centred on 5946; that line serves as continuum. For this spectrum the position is 5943.0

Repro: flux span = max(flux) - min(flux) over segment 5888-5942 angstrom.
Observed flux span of 30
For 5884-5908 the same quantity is 20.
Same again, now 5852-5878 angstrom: 14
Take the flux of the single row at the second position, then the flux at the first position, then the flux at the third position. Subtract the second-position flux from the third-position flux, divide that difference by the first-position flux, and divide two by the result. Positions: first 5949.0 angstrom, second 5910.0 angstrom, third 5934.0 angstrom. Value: -107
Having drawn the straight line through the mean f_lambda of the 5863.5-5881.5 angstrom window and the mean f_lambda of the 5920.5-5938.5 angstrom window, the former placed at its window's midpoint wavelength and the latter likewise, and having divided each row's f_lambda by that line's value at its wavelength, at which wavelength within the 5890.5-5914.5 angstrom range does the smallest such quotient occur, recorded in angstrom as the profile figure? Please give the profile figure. 5895.0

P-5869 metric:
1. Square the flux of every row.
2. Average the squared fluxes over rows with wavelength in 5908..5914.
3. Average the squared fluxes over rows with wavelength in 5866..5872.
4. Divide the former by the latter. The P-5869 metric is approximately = 0.88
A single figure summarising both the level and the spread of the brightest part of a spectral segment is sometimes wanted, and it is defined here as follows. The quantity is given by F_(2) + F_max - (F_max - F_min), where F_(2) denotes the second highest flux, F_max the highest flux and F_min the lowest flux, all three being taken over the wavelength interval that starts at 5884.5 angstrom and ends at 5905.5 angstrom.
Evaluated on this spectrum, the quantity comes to 127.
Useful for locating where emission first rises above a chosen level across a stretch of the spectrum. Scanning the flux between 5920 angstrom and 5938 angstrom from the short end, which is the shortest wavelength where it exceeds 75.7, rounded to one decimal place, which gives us 5922.0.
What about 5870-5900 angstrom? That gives 5871.0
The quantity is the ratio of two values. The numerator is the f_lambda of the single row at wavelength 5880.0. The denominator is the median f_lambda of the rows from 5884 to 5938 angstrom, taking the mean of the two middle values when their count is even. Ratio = 1.23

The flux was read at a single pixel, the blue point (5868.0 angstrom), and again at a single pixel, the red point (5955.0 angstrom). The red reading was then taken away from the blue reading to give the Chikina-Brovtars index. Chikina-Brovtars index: 6.0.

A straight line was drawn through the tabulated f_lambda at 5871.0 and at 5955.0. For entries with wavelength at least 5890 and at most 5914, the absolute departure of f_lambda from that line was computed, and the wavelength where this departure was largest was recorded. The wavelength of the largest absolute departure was 5895.0 angstrom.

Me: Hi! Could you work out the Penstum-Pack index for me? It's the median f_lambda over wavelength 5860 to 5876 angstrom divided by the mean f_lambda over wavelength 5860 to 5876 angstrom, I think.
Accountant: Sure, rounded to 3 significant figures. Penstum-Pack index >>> 1.02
